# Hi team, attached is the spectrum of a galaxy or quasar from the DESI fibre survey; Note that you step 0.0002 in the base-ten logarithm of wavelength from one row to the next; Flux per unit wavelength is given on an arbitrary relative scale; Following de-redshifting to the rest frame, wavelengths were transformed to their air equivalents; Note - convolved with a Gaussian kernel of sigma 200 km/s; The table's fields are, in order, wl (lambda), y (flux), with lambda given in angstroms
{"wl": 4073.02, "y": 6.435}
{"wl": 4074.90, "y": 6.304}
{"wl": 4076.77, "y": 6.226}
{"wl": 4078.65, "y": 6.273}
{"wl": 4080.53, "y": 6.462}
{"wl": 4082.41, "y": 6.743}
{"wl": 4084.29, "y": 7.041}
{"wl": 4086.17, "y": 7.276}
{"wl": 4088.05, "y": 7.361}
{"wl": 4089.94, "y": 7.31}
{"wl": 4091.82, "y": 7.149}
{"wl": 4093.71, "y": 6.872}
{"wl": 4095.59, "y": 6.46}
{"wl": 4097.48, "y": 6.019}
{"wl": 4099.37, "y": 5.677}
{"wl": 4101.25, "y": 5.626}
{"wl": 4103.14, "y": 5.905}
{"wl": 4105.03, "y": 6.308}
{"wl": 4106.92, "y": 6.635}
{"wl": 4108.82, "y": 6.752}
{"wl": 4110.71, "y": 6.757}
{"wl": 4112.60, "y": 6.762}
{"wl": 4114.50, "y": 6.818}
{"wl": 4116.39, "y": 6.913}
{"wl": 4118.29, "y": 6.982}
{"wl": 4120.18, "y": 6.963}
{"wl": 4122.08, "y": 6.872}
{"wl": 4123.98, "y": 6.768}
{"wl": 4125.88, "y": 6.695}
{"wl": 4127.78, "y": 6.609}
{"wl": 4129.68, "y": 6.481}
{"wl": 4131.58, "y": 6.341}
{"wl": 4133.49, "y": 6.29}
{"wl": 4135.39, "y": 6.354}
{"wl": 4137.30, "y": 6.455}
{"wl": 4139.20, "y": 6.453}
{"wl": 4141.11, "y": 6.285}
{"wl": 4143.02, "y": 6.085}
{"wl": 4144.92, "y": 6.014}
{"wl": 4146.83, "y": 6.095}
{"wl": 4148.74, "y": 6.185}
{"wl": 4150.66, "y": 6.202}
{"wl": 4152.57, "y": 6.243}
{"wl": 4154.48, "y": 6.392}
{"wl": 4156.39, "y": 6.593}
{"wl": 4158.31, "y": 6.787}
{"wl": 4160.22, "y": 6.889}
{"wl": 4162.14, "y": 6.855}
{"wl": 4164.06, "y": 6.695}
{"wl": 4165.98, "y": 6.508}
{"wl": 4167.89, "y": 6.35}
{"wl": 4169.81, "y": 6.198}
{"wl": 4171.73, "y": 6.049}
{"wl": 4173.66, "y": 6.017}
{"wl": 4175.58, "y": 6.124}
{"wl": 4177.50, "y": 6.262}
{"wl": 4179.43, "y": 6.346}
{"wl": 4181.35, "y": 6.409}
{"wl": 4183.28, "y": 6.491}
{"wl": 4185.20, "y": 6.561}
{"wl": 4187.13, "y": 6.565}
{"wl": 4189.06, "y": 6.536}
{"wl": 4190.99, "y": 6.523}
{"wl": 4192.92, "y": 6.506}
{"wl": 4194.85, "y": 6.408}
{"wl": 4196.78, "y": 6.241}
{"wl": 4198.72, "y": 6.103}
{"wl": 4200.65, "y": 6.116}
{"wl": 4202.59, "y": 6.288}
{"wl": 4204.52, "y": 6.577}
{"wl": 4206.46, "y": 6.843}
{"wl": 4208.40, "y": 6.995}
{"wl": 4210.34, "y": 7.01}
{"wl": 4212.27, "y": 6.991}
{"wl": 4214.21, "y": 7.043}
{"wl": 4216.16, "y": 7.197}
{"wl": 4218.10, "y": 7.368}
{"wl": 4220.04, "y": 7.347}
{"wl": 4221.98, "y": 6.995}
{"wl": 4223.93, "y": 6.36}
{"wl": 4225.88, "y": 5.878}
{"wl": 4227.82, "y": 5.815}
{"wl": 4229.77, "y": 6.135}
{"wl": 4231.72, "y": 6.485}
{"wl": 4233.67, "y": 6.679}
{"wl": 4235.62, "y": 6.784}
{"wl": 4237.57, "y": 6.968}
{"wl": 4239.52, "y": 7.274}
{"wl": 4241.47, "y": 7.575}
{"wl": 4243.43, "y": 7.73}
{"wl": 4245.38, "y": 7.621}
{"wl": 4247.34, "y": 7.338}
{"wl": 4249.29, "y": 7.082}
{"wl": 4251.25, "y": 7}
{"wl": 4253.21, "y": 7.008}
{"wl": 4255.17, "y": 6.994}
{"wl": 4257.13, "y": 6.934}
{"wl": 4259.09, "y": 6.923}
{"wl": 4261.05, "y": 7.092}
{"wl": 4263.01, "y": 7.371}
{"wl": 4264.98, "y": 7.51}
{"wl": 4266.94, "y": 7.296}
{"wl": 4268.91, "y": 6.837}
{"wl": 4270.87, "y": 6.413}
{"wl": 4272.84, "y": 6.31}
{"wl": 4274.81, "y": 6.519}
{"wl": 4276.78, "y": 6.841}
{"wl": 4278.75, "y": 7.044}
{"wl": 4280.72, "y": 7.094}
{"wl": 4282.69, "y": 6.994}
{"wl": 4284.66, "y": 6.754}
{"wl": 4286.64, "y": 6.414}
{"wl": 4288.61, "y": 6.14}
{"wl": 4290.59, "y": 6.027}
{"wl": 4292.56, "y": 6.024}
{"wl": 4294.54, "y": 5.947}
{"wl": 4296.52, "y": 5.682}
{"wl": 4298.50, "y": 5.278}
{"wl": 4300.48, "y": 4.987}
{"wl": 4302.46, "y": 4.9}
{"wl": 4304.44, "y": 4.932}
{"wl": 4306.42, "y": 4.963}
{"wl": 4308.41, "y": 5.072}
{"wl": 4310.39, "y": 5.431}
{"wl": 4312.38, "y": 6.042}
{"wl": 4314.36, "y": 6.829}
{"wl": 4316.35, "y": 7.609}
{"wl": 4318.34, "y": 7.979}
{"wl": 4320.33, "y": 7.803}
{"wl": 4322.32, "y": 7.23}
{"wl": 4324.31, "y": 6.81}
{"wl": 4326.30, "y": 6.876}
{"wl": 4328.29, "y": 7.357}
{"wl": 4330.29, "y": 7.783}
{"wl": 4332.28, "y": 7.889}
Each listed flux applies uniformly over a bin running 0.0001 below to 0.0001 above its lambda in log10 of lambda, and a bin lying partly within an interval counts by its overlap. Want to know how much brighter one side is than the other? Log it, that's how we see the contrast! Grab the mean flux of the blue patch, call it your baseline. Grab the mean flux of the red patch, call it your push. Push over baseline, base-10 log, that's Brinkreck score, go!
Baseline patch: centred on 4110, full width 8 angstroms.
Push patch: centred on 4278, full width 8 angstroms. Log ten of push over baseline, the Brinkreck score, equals 0.01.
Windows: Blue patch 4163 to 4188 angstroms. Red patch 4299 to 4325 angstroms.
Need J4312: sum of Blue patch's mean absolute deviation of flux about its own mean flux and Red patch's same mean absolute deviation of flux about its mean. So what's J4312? 1.26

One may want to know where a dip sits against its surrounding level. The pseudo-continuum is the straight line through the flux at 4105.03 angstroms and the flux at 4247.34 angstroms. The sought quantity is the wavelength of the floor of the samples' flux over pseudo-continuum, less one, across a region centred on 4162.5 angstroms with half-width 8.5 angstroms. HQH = 4169.81 angstroms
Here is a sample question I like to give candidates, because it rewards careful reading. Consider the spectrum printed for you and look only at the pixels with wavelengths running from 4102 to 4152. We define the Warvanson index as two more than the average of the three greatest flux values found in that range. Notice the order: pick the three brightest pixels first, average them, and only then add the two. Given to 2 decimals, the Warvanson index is 8.95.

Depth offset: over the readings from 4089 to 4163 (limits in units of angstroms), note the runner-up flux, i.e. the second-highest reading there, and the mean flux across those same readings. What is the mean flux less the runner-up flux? -0.64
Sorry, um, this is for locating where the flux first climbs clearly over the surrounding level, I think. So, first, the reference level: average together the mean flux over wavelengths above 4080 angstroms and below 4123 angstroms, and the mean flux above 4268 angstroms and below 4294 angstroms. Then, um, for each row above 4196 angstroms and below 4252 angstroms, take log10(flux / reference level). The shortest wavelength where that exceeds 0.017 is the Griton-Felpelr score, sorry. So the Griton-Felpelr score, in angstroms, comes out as 4208.40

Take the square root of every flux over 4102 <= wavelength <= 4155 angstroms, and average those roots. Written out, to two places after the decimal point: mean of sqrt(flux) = 2.55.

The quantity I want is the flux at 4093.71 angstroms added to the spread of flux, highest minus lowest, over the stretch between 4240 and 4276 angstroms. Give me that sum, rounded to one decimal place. 8.3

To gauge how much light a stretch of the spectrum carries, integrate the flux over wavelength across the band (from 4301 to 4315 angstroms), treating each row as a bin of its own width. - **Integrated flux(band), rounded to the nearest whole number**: 76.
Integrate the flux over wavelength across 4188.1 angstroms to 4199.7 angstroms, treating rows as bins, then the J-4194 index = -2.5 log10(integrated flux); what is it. -4.67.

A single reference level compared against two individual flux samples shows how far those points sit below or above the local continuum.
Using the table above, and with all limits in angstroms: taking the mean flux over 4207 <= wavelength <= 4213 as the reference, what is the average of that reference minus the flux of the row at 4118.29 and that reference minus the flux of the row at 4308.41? 0.97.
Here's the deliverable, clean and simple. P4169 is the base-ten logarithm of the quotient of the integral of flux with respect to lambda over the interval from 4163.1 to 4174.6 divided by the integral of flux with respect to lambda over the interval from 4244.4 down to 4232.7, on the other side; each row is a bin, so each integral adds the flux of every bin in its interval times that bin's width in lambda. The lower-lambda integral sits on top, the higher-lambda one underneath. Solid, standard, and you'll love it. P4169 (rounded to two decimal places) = -0.06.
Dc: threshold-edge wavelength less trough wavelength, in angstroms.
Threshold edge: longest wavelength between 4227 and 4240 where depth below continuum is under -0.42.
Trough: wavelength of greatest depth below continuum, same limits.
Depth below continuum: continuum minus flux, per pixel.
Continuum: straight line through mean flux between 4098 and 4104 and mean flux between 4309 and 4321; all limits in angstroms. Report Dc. 11.7 angstroms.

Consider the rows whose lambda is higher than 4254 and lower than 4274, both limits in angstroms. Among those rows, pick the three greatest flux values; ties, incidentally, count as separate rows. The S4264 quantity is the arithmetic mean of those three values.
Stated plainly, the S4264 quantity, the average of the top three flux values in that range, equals 7.4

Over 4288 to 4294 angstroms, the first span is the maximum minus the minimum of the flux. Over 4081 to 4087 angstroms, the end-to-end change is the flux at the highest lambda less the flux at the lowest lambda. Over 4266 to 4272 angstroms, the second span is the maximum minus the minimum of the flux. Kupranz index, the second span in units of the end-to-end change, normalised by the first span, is 14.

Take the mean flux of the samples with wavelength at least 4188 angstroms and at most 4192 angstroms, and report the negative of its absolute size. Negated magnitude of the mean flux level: -6.53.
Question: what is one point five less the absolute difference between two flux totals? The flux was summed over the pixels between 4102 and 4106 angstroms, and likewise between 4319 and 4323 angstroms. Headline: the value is -1.3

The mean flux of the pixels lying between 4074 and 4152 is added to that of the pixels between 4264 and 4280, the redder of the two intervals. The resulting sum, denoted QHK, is 13.4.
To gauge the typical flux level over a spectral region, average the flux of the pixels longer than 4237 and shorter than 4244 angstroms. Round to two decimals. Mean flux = 7.39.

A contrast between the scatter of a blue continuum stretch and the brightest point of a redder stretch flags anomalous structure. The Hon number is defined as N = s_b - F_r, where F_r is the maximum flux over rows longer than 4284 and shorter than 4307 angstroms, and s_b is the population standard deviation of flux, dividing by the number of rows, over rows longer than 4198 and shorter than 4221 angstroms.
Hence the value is -6.32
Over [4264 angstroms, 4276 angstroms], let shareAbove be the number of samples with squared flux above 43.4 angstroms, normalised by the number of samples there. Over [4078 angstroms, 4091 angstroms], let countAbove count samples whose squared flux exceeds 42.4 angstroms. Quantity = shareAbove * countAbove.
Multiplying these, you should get 2.5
